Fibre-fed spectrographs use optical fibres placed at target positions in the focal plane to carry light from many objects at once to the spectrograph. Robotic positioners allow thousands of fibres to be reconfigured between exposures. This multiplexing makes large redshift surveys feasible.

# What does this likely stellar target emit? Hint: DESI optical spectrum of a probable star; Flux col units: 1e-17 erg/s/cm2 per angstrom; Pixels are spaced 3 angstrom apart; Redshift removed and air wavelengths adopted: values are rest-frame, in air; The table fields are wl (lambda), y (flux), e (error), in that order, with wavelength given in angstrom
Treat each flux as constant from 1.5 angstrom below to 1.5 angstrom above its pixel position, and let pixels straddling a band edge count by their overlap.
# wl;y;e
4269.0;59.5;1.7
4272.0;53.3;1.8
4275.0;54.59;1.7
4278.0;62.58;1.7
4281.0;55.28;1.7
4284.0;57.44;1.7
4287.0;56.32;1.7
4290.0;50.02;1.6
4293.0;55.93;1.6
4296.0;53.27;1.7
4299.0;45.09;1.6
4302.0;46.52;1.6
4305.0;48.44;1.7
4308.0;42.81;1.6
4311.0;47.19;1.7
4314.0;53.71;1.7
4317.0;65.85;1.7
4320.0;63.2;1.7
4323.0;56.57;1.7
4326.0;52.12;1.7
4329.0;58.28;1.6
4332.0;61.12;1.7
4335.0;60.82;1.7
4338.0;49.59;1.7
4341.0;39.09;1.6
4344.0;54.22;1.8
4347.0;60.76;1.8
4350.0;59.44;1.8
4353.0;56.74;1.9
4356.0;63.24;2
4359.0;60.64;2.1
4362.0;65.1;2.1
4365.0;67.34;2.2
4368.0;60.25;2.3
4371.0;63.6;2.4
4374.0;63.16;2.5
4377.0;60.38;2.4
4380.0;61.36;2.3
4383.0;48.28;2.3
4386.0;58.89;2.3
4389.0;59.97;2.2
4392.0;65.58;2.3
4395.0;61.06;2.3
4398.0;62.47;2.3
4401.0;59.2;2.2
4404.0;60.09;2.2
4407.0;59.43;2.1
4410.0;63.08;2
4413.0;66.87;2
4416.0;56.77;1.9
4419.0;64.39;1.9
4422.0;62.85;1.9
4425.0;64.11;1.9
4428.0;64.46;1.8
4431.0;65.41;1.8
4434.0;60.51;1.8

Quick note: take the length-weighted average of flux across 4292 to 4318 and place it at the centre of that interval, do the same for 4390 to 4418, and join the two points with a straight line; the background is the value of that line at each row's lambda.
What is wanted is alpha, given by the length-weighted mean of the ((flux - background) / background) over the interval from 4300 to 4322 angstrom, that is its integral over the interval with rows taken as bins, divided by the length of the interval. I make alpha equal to 0.022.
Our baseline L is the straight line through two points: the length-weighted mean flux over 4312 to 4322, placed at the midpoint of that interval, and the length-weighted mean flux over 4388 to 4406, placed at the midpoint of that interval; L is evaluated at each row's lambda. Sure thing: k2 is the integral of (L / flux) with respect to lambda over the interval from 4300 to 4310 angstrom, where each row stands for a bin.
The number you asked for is 13.05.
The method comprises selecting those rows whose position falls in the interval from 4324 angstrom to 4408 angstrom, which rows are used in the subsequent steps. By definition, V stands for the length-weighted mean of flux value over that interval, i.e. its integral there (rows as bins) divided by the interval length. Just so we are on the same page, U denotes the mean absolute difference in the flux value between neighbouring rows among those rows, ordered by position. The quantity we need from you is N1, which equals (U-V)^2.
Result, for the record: 2942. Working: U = 4.8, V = 59.0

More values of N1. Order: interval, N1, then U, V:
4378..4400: 2874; 6.1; 59.7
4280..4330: 2348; 4.9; 53.3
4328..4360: 2567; 6.0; 56.6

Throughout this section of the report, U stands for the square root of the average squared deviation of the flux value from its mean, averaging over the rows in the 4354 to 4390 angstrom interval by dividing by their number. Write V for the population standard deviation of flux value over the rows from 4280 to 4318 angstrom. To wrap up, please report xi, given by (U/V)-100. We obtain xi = -99.3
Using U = 4.5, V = 6.0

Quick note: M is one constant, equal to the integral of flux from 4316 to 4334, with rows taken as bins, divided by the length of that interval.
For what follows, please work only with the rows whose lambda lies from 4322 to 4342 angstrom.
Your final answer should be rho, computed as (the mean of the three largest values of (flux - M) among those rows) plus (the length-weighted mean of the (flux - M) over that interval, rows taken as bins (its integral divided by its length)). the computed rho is -4.4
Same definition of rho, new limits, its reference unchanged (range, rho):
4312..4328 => 1.0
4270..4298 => -4.7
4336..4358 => -2.6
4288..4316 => -14.8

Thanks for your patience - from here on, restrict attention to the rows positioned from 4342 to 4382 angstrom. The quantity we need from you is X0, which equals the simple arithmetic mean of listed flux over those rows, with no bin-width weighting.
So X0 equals 61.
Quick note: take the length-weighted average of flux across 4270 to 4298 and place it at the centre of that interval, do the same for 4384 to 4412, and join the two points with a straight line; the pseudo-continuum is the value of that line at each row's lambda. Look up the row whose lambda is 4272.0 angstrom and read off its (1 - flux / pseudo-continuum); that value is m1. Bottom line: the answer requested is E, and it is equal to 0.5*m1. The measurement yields 0.013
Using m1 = 0.026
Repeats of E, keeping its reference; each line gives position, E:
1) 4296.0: 0.024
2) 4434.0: 0.018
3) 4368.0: -0.007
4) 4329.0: -0.006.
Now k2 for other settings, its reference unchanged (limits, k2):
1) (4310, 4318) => 8.80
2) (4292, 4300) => 9.33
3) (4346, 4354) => 8.22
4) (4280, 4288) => 8.43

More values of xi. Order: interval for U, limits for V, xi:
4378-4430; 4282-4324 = -99.4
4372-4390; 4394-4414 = -98.1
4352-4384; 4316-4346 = -99.4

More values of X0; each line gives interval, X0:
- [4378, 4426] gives 61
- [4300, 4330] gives 53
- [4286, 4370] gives 55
